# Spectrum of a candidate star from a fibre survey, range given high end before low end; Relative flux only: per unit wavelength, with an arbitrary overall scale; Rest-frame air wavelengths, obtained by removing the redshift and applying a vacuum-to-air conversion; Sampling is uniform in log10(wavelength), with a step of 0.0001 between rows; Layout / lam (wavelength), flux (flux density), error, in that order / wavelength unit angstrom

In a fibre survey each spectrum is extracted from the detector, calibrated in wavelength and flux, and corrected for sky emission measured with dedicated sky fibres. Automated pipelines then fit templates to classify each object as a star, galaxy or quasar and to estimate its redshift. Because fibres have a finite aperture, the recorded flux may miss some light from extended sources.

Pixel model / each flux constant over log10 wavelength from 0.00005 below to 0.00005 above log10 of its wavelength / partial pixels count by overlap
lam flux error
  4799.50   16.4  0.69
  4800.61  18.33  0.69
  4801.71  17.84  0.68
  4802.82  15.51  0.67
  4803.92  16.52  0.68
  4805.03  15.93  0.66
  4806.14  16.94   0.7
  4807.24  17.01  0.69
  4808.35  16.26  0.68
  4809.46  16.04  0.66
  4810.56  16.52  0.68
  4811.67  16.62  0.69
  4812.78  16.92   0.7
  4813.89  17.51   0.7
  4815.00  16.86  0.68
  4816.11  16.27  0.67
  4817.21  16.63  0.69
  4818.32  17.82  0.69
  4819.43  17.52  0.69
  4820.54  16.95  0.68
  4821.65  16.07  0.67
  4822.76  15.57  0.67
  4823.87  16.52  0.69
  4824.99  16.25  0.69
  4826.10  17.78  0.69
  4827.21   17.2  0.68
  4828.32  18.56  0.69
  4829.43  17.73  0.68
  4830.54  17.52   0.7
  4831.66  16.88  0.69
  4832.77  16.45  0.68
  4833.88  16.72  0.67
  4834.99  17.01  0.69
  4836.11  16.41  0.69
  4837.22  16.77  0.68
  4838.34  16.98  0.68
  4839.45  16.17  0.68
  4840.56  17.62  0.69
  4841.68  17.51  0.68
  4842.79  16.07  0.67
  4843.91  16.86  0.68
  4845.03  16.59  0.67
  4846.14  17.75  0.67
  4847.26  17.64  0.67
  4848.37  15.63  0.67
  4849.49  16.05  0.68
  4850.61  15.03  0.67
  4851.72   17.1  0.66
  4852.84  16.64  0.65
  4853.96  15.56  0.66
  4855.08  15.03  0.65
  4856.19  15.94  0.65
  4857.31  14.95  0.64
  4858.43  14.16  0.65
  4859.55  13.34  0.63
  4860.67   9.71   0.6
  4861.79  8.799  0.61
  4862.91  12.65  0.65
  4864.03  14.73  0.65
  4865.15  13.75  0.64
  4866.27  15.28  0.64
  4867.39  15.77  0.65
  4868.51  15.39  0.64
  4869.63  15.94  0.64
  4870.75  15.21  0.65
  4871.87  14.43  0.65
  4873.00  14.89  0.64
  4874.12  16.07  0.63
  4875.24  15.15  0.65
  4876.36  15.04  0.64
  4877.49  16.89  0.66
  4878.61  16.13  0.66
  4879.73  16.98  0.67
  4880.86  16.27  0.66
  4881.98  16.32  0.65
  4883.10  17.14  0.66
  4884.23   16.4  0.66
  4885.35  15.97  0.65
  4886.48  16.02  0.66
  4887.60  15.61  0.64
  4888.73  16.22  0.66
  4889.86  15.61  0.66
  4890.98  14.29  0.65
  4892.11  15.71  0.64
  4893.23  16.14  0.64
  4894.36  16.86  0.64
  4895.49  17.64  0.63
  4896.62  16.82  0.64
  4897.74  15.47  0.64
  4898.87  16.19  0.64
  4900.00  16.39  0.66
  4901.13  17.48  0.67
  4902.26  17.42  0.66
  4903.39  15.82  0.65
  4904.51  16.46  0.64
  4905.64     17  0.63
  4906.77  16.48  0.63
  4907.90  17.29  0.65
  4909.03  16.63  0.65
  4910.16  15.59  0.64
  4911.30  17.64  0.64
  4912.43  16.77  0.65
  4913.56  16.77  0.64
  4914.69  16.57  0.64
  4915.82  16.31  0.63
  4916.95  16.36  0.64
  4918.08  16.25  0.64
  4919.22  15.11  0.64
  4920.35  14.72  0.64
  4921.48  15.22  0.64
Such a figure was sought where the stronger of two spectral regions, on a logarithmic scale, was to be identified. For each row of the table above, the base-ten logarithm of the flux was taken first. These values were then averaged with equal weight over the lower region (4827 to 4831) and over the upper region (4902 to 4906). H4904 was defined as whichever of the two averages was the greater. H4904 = 1.25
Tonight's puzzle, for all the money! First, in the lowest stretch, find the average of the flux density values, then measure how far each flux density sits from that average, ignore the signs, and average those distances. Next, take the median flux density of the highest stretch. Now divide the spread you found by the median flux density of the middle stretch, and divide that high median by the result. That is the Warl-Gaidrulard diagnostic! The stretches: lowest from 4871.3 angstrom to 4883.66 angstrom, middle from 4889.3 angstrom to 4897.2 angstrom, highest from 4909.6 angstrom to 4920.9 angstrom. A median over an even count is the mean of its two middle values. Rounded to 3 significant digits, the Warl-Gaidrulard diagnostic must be 342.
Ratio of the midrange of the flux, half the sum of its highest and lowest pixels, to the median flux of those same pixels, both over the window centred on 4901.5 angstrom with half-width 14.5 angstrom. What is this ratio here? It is 0.97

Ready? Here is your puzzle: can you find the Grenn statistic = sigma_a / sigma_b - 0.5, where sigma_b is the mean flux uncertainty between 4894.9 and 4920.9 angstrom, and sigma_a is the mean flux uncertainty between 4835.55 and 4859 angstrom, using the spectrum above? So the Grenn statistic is 0.540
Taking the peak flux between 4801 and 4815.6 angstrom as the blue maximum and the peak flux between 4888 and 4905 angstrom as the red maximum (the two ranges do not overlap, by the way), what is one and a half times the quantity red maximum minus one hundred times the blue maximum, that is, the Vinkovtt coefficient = -2650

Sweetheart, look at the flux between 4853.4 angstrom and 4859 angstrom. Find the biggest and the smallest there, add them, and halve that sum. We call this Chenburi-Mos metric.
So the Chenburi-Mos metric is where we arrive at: 15.05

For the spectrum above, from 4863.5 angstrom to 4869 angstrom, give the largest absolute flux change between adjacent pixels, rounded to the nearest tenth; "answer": 1.5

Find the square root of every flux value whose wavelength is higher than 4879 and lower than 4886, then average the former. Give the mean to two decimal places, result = 4.06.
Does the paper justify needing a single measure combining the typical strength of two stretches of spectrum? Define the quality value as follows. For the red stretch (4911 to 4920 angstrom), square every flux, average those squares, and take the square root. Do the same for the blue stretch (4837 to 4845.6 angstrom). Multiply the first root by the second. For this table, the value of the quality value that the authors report 277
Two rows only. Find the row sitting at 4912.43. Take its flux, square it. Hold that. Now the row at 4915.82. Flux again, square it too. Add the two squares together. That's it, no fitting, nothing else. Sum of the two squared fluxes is 547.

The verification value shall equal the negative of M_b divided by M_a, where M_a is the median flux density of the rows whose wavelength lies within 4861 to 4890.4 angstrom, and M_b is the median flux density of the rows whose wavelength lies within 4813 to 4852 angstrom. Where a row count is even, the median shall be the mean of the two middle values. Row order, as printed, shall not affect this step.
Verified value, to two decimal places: -1.07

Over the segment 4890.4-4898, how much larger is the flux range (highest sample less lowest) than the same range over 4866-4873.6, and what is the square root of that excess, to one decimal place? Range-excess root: 1.4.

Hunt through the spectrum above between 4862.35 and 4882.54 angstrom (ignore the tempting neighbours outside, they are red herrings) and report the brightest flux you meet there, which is 16.98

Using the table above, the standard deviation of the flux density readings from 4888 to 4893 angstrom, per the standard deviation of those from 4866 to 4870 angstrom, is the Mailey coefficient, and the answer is 2.6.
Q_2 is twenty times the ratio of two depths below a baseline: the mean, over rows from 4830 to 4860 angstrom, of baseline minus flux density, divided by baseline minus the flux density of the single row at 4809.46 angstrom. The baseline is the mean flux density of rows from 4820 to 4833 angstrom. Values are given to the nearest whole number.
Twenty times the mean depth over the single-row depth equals 14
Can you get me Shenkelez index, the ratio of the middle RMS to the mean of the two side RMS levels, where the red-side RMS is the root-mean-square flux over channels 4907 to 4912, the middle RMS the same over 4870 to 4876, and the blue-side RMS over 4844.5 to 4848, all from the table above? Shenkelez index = 0.89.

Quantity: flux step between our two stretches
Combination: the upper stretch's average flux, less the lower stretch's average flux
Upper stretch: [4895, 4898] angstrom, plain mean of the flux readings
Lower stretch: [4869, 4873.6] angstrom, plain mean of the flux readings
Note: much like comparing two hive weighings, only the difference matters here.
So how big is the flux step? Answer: 2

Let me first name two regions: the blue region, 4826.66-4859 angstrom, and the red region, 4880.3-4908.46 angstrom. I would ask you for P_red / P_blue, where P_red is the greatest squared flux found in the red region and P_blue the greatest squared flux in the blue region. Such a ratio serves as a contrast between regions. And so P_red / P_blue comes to 0.90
